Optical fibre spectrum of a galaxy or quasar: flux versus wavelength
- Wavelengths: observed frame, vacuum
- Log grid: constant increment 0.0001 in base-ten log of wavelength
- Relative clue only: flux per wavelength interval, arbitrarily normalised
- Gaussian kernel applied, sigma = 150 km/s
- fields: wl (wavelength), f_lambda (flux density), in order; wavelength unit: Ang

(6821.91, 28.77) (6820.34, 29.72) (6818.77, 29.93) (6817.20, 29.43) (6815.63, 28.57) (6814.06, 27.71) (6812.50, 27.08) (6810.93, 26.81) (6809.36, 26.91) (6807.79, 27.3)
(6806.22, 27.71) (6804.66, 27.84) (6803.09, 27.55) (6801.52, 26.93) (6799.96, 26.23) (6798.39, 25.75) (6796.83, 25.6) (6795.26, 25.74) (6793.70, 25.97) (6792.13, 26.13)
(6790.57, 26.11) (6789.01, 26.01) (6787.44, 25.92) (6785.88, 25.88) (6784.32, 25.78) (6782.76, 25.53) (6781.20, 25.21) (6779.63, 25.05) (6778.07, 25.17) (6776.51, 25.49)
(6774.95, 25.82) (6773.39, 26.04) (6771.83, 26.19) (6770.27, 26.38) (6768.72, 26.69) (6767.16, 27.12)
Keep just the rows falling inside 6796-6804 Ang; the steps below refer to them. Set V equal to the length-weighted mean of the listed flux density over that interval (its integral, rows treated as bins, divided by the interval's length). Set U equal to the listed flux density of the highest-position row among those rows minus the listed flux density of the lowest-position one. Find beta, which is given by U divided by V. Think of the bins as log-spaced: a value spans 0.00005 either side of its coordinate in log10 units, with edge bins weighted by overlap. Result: 0.074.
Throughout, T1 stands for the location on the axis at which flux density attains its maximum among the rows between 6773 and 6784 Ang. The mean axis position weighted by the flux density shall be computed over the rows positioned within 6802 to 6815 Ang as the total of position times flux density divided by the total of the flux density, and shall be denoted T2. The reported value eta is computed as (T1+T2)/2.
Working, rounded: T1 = 6773.39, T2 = 6808.6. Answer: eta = 6791.0 Ang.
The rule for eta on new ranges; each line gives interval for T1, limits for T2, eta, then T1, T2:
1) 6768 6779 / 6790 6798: 6781.2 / 6768.72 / 6793.7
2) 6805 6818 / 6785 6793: 6803.1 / 6817.20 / 6789.0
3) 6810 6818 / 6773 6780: 6796.8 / 6817.20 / 6776.5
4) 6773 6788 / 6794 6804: 6786.3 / 6773.39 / 6799.2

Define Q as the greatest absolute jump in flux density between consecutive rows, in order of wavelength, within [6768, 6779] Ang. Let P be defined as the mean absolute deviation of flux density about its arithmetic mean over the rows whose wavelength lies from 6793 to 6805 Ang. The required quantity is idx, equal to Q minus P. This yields -0.41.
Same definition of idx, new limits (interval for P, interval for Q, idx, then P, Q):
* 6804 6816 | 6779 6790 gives -0.15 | 0.47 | 0.32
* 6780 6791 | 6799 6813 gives 0.47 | 0.23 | 0.70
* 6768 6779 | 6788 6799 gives -0.18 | 0.41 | 0.23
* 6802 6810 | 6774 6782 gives 0.04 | 0.29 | 0.33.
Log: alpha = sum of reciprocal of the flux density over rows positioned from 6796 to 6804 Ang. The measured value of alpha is 0.189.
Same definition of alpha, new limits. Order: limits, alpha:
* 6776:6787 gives 0.275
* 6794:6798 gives 0.078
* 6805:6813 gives 0.184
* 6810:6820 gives 0.213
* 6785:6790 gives 0.116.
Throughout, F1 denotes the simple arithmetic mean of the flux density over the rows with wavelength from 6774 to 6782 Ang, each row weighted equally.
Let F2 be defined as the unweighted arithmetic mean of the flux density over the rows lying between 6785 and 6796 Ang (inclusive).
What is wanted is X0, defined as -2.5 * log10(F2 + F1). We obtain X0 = -4.28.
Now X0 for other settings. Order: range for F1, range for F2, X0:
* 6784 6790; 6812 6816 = -4.32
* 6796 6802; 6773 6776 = -4.29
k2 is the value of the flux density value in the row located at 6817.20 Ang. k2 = 29.43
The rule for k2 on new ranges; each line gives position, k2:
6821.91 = 28.77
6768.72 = 26.69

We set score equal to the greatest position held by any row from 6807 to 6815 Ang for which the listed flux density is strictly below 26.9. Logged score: 6810.93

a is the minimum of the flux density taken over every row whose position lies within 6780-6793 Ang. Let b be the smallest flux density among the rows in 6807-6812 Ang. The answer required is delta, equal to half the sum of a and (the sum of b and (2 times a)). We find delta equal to 51.22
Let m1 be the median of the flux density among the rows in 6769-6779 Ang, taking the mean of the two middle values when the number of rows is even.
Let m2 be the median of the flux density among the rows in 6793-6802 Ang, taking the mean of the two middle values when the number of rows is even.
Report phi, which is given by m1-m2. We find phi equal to 0.07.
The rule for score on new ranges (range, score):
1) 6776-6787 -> 6785.88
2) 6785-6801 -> 6799.96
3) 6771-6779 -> 6778.07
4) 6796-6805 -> 6799.96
